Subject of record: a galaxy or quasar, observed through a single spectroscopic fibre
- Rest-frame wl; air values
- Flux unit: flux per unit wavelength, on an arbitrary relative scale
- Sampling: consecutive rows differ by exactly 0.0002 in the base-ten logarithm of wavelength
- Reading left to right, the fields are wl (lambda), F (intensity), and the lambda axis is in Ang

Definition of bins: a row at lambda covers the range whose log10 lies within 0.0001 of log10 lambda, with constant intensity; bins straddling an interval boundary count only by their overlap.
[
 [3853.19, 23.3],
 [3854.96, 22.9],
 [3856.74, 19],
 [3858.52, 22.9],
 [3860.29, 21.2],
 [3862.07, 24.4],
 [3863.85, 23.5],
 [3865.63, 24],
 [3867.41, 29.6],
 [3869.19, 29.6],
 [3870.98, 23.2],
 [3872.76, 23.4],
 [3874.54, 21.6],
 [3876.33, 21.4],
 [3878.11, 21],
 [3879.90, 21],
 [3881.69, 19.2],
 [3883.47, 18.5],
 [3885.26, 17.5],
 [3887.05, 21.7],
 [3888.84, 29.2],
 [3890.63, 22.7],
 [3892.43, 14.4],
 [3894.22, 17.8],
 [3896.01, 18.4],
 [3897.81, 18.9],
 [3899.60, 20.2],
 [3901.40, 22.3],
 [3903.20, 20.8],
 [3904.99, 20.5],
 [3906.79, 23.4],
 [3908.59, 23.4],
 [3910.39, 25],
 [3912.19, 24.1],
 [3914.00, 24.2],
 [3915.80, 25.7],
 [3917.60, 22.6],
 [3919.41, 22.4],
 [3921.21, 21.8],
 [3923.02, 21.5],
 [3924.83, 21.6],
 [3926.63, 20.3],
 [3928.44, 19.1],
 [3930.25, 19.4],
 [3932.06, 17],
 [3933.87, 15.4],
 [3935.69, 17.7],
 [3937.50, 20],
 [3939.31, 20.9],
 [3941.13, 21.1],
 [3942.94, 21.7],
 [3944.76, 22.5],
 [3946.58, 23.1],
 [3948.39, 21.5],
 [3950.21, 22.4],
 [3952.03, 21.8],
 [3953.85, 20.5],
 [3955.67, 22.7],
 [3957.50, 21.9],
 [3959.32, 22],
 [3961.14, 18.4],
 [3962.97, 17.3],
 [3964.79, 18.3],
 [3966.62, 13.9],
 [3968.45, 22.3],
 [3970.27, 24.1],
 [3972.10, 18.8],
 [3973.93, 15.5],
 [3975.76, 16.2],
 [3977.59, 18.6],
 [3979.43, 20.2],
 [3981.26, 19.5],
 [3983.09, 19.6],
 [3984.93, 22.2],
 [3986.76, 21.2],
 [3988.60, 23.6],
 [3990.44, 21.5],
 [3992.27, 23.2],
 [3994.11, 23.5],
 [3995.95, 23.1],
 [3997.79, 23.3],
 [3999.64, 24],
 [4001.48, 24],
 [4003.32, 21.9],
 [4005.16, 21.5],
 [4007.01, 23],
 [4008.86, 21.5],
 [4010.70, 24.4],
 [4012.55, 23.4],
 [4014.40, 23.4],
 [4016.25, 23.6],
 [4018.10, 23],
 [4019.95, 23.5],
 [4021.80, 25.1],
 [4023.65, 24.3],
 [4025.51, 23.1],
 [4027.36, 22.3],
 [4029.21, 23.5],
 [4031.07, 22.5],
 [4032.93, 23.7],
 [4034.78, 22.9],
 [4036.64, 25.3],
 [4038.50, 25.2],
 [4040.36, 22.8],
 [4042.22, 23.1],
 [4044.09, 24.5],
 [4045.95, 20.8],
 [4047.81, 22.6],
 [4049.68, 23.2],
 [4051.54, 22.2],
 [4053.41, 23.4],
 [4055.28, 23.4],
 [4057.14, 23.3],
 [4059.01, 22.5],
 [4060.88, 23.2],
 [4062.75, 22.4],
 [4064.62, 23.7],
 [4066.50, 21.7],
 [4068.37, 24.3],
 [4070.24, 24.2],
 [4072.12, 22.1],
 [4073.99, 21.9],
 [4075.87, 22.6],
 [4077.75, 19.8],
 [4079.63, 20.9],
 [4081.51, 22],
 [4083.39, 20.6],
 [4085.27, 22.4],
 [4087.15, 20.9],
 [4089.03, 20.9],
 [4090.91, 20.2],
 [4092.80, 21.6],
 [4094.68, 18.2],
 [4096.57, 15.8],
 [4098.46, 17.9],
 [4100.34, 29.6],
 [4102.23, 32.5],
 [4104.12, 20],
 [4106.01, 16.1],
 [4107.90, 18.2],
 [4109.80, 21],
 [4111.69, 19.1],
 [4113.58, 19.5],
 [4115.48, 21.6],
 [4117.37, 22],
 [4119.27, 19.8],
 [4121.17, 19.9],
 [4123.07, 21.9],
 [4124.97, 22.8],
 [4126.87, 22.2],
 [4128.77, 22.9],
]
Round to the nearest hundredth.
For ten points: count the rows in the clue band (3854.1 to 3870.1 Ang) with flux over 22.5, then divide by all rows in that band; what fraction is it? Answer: 0.78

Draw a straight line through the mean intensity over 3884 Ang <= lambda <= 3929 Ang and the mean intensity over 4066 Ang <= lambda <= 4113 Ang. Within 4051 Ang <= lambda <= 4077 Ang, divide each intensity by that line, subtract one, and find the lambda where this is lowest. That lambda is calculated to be 4066.50 Ang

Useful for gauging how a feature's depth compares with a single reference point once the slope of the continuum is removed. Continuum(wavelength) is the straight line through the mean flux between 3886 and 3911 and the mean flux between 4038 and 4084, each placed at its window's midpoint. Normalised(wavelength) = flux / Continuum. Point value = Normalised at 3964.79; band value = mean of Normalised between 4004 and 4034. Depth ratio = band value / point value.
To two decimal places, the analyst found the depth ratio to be 1.24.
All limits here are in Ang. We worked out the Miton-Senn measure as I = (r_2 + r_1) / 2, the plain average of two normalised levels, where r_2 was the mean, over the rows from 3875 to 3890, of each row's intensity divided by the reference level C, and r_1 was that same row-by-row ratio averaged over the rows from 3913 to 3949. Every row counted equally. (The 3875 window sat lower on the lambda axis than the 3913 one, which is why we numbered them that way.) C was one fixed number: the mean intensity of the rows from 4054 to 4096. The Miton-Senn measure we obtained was 0.96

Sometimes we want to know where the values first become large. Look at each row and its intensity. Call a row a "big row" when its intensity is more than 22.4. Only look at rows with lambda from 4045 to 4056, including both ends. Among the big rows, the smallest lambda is 4047.81 Ang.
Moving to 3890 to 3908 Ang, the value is 3890.63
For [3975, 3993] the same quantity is 3988.60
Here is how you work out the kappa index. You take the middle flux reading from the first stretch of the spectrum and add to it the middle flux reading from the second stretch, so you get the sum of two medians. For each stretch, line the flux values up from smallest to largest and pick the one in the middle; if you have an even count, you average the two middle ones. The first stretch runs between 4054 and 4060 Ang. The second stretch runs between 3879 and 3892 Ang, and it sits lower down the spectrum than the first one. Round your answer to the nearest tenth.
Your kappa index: 44.3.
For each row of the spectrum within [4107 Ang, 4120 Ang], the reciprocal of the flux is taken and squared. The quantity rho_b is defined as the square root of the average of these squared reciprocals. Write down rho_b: 0.0499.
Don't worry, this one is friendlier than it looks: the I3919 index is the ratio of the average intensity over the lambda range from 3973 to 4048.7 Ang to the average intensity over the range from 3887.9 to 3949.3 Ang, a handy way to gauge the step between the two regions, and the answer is 1.06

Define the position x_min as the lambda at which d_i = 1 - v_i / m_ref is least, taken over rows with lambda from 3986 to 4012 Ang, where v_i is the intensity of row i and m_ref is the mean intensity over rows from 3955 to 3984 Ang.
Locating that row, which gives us 4010.70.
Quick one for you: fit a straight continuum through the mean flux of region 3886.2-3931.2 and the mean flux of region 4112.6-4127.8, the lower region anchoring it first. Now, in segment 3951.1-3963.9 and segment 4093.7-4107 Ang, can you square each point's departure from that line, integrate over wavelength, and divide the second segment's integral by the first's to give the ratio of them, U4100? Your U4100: 9.3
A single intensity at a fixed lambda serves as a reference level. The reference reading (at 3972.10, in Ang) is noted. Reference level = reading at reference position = 18.8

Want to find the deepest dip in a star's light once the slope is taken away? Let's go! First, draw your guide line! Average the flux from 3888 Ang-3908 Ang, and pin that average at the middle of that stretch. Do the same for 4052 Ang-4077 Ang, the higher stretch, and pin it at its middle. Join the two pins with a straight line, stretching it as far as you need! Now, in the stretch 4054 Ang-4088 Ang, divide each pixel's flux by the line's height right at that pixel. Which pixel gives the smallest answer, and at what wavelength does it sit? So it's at 4077.75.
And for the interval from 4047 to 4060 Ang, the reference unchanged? 4051.54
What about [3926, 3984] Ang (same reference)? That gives 3966.62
